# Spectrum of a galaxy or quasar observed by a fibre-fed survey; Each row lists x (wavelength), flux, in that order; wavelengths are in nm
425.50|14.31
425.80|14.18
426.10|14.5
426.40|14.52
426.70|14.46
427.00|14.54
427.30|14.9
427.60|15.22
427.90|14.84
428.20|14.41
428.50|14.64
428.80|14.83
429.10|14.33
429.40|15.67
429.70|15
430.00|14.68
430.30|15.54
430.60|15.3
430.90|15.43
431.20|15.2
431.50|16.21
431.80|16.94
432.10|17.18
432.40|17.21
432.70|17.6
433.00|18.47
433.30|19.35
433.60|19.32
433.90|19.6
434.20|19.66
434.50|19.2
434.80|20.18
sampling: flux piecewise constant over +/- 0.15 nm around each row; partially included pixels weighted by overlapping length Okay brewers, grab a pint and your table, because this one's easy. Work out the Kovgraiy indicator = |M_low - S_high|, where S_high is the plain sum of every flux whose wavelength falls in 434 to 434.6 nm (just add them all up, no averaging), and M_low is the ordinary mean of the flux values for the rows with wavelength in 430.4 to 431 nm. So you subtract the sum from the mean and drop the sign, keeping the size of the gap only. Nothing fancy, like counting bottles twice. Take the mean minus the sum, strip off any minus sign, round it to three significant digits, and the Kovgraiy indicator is 23.5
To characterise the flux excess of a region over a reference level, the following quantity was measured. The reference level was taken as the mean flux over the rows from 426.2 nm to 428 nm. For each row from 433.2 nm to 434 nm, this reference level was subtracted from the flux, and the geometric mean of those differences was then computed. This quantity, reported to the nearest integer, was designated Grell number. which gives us 5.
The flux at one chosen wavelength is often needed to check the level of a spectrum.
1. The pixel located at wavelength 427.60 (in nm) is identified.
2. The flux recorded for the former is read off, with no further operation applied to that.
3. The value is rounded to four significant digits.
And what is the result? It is 15.22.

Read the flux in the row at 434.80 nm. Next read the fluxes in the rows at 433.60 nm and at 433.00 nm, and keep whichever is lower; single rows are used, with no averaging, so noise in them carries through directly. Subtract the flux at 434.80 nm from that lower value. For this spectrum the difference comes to -2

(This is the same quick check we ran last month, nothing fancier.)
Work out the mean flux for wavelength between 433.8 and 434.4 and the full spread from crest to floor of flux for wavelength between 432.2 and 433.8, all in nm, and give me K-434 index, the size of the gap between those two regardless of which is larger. 17.5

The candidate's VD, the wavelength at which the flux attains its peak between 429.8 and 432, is 431.80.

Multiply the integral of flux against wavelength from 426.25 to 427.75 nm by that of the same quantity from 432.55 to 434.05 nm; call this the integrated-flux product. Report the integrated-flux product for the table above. 625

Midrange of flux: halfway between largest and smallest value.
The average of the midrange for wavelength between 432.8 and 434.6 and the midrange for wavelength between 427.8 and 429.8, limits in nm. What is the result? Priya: 17.0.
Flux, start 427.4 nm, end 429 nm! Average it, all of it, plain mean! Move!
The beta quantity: 14.8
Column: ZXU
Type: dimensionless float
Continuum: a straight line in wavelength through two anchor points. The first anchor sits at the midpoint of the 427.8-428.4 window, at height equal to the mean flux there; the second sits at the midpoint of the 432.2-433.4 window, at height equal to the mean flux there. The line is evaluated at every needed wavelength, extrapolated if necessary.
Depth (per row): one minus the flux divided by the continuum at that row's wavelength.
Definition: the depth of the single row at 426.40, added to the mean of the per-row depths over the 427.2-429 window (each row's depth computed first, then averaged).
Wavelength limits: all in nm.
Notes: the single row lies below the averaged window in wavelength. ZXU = -0.10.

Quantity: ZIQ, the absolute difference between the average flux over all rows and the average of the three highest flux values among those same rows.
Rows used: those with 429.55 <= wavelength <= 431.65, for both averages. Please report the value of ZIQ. 0.39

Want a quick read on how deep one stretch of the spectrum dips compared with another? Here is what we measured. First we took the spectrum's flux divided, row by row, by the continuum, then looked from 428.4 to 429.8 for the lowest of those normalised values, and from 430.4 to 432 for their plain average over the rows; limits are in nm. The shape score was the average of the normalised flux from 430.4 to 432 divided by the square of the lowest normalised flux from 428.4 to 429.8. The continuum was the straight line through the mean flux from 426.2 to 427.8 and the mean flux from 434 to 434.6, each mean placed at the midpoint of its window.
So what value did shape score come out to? 1.14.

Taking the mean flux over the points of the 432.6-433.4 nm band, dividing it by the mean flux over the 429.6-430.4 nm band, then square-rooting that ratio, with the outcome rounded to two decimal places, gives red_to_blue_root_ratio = 1.11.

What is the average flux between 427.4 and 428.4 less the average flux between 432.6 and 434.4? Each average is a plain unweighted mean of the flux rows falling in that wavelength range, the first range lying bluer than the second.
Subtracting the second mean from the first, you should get -4.2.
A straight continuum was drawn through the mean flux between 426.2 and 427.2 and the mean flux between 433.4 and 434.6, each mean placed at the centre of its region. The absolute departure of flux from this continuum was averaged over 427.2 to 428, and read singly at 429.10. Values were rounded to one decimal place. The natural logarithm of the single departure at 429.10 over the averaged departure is 2.2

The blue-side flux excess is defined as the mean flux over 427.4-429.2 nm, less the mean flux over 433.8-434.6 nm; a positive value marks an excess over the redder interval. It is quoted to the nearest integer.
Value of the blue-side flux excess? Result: -5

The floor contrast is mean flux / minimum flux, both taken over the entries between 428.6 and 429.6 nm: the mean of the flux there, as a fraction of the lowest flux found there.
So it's 1.04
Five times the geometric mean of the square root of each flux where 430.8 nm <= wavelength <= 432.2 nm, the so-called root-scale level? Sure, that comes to 20.1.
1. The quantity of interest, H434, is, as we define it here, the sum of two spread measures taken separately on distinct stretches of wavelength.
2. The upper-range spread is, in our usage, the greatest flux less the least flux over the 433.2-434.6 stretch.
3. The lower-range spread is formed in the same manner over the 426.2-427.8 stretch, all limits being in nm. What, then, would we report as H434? 1.2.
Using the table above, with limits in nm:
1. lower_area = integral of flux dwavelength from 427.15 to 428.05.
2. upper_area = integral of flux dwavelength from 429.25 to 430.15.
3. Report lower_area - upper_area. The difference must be -0.1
